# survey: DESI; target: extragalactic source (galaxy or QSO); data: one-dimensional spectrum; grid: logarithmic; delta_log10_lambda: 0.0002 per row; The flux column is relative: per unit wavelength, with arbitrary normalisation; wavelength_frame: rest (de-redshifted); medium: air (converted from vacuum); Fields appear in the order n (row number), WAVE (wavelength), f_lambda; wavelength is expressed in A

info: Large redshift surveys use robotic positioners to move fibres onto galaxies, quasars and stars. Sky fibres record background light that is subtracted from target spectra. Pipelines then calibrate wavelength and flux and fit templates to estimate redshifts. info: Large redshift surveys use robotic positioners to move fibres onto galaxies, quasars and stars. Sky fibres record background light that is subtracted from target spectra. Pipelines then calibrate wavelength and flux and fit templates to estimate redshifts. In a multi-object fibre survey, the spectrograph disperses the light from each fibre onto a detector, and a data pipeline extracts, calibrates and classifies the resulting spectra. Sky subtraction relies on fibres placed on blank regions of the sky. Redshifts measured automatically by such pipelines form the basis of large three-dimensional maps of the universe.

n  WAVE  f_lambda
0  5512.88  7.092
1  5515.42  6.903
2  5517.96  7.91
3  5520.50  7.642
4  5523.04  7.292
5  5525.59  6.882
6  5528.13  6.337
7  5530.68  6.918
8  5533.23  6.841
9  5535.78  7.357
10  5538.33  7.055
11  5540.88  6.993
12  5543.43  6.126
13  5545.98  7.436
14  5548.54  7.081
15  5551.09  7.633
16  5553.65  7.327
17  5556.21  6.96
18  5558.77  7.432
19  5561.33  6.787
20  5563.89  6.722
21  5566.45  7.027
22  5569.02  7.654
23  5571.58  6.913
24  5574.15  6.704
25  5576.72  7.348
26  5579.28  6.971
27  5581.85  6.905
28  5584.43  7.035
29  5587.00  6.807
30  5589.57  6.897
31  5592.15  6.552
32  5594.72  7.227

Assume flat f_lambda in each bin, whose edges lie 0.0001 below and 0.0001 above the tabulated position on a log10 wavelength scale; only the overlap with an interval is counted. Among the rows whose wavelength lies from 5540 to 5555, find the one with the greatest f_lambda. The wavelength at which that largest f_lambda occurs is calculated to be 5551.09 A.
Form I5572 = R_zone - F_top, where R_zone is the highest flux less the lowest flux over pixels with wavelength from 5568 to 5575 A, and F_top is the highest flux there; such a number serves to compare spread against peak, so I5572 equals -6.70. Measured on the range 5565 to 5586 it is -6.70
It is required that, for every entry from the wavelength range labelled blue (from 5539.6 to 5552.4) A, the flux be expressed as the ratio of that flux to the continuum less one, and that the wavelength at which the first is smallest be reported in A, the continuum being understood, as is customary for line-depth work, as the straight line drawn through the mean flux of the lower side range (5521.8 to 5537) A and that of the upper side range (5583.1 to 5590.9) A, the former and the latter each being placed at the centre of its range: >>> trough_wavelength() 5543.43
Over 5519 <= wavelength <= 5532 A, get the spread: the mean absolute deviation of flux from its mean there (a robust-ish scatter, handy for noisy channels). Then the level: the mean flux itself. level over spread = 19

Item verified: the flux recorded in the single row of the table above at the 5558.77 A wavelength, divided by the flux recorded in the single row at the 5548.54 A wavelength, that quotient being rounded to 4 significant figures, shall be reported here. 1.050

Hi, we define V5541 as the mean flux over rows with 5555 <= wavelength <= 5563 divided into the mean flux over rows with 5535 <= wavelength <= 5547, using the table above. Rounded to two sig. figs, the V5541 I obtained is 0.99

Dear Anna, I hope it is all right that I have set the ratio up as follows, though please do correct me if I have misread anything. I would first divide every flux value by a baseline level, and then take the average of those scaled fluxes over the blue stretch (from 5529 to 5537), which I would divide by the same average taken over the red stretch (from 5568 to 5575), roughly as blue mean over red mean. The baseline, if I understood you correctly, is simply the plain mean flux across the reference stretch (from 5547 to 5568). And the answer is 0.99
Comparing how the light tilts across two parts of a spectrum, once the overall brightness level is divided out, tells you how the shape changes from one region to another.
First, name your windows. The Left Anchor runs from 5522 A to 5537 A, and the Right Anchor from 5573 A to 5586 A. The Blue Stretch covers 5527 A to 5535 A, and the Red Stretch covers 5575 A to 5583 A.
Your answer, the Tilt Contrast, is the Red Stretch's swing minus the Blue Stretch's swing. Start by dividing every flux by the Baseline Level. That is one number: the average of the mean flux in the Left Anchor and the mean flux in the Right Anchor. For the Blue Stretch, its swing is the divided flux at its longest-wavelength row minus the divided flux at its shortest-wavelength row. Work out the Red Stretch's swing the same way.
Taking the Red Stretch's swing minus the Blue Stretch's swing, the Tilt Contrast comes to -0.14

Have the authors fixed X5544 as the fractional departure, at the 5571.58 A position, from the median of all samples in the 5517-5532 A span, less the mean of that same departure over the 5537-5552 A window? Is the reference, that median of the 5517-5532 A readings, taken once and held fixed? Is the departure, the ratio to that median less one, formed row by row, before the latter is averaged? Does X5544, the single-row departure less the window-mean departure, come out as -0.02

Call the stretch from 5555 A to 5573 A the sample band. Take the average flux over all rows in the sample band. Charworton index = 7.07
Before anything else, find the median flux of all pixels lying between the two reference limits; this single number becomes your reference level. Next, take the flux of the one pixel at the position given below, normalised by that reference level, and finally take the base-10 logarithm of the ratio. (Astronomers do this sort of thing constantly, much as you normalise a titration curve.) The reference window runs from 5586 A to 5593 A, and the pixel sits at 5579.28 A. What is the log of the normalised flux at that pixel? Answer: 0.010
